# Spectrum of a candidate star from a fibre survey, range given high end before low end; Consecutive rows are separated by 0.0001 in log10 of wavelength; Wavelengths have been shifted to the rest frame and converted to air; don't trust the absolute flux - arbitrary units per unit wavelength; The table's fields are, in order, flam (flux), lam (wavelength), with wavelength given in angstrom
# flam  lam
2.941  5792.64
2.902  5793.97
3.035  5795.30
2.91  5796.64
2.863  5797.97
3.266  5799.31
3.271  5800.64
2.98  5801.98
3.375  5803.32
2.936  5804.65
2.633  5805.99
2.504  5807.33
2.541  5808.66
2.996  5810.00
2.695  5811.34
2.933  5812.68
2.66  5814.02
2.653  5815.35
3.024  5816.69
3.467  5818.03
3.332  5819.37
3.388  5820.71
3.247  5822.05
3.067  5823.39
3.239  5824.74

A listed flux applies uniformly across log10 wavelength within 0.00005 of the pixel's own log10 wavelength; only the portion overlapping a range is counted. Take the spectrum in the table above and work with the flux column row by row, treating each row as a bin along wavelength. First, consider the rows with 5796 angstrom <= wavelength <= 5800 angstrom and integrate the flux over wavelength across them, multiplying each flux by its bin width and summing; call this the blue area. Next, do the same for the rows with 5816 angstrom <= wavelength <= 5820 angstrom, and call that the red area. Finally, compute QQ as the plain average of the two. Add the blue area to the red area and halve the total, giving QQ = 12.6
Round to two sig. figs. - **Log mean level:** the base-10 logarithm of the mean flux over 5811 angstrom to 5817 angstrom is 0.45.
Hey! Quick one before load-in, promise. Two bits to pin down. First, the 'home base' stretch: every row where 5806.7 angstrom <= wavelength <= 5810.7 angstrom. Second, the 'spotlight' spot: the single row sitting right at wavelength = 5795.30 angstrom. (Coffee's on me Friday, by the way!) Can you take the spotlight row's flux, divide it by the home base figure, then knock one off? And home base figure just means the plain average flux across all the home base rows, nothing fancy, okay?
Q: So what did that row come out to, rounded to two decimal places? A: 0.13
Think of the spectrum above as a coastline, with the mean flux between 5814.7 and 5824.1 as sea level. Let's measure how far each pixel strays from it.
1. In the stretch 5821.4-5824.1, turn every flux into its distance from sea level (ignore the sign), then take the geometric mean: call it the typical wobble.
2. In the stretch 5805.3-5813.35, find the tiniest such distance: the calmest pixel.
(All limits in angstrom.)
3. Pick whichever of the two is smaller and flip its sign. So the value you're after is -0.089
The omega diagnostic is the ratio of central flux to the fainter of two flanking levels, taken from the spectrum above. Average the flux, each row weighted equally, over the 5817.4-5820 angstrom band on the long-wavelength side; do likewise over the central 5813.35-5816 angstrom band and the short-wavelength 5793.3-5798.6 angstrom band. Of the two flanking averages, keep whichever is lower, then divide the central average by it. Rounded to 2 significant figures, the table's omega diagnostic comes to 0.91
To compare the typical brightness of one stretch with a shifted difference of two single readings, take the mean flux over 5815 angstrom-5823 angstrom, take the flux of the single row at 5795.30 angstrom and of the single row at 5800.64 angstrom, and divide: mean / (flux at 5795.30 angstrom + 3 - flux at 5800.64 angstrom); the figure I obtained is 1.2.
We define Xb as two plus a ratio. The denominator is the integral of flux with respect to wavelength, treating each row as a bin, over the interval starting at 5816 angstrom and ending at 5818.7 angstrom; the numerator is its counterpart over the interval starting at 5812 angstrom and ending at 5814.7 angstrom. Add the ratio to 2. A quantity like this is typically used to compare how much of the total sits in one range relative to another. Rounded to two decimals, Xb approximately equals 2.86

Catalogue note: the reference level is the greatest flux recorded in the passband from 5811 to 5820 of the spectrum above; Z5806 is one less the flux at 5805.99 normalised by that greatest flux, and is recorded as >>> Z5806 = 0.24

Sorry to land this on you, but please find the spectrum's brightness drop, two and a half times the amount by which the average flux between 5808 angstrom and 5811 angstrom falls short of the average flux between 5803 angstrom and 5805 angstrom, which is 1.0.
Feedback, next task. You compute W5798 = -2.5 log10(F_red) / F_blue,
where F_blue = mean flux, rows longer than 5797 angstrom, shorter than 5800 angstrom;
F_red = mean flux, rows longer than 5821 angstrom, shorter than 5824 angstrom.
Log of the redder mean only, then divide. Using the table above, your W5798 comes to -0.41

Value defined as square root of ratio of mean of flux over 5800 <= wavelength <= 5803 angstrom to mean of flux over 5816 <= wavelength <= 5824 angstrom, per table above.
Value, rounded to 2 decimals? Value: 0.98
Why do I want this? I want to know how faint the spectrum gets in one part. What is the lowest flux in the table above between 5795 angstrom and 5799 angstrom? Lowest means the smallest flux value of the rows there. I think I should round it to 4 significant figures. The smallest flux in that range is 2.863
